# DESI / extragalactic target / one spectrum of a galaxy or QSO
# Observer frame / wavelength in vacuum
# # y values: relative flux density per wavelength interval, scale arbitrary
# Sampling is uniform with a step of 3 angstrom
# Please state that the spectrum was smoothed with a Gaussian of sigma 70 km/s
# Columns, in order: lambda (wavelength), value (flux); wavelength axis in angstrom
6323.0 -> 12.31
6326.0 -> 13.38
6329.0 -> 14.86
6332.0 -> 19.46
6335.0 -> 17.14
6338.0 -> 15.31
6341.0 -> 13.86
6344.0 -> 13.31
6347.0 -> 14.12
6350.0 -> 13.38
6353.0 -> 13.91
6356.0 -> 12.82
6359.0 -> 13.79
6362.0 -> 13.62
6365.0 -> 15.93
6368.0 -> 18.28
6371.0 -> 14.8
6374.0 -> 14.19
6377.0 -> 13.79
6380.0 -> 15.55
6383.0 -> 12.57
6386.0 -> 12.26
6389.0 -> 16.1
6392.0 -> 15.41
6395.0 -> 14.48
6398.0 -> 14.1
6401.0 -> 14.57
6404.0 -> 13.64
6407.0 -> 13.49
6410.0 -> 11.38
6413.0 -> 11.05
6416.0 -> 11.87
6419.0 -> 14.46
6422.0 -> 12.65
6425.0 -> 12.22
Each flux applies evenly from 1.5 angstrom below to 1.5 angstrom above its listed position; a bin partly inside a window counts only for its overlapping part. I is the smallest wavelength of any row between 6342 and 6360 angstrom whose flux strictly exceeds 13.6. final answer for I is 6347.0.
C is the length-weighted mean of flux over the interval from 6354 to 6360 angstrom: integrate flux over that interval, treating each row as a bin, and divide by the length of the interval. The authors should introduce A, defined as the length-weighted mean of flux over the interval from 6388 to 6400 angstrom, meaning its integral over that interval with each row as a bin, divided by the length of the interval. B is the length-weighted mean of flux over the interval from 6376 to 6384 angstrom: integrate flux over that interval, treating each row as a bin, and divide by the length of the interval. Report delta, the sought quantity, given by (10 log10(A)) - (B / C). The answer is 10.7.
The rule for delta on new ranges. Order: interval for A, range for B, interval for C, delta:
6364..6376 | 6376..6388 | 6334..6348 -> 11.0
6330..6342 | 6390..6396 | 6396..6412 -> 11.0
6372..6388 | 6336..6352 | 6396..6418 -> 10.3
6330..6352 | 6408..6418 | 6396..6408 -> 11.0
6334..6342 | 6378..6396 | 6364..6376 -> 11.0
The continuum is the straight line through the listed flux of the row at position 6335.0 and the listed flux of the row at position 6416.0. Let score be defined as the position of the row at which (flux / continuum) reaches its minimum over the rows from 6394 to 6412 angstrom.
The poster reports 6410.0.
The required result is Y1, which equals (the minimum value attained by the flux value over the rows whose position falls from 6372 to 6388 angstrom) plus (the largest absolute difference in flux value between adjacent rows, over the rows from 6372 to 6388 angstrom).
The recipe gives 15.2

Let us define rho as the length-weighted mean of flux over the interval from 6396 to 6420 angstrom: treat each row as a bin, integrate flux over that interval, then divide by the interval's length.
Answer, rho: 13.07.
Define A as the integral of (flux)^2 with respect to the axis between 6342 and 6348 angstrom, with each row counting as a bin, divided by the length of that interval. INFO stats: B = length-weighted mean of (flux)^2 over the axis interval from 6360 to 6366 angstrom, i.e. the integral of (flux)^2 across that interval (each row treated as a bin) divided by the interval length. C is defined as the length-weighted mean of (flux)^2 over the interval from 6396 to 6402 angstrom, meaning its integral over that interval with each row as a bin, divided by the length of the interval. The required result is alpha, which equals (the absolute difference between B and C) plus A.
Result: 197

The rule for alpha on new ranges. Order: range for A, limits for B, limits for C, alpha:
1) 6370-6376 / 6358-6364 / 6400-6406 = 211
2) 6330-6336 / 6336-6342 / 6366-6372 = 388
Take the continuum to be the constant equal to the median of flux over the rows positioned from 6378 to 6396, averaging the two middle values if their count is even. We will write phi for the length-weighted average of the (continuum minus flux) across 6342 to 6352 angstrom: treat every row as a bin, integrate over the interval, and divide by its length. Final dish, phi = 1.3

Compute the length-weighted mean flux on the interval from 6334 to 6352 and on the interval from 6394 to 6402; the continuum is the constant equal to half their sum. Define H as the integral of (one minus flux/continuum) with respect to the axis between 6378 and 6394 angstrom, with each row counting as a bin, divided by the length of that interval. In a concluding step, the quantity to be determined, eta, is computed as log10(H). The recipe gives -2.6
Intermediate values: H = 0.002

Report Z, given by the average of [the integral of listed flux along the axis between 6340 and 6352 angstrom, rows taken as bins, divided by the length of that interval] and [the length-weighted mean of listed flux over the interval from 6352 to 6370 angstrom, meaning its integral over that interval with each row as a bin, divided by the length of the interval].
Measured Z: 14.2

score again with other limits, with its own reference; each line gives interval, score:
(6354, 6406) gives 6356.0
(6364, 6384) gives 6383.0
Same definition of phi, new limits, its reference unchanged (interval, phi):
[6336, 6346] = 0.6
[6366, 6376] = -0.7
